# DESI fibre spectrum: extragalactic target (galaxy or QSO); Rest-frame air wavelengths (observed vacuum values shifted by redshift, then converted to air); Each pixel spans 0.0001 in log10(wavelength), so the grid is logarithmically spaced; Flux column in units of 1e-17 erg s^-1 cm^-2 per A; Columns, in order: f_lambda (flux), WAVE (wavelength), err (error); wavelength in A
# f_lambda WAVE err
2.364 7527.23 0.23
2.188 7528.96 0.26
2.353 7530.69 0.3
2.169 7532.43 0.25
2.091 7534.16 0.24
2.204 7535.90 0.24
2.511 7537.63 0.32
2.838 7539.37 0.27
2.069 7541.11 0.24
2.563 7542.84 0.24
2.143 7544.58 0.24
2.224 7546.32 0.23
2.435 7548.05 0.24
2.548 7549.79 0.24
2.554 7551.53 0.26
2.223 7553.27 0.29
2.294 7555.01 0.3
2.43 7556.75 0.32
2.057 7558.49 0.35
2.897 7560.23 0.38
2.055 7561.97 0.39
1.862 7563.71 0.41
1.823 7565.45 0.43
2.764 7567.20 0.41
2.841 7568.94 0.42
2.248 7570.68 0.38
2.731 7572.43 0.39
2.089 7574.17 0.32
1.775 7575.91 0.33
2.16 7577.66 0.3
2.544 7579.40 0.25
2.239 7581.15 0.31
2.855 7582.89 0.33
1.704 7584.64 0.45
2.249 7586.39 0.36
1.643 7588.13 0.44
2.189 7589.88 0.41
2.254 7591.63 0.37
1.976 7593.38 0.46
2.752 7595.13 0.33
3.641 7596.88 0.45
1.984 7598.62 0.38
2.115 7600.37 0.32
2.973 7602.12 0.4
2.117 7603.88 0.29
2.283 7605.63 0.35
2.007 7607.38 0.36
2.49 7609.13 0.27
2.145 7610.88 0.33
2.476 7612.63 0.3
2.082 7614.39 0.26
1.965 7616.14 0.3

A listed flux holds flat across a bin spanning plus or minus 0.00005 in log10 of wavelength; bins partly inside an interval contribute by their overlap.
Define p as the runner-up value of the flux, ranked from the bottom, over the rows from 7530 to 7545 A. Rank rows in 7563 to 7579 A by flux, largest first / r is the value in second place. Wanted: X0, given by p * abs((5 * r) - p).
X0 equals 24.5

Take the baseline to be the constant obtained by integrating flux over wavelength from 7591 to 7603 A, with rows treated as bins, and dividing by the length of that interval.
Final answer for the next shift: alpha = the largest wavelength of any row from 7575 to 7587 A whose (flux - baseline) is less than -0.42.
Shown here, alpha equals 7584.64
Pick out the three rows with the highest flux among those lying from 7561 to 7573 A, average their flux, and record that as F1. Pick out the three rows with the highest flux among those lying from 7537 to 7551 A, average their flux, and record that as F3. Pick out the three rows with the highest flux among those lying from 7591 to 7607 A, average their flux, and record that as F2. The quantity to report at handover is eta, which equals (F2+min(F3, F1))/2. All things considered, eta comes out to 2.89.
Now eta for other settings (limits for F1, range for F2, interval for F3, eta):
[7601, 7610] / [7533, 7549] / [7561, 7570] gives 2.60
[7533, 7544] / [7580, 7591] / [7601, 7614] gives 2.54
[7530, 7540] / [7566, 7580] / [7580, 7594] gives 2.62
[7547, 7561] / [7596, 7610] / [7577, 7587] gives 2.79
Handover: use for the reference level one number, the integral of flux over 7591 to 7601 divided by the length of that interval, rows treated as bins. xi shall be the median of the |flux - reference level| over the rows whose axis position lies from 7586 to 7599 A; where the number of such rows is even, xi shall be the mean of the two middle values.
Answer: 0.38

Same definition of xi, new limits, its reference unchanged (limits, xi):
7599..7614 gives 0.34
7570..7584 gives 0.29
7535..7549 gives 0.25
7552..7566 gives 0.41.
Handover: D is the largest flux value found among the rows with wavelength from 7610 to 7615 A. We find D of 2.476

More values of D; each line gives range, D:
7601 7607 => 2.973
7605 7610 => 2.49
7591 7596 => 2.752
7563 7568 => 2.764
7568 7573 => 2.841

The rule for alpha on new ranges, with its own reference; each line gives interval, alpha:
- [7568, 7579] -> 7575.91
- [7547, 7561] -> 7558.49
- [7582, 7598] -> 7593.38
